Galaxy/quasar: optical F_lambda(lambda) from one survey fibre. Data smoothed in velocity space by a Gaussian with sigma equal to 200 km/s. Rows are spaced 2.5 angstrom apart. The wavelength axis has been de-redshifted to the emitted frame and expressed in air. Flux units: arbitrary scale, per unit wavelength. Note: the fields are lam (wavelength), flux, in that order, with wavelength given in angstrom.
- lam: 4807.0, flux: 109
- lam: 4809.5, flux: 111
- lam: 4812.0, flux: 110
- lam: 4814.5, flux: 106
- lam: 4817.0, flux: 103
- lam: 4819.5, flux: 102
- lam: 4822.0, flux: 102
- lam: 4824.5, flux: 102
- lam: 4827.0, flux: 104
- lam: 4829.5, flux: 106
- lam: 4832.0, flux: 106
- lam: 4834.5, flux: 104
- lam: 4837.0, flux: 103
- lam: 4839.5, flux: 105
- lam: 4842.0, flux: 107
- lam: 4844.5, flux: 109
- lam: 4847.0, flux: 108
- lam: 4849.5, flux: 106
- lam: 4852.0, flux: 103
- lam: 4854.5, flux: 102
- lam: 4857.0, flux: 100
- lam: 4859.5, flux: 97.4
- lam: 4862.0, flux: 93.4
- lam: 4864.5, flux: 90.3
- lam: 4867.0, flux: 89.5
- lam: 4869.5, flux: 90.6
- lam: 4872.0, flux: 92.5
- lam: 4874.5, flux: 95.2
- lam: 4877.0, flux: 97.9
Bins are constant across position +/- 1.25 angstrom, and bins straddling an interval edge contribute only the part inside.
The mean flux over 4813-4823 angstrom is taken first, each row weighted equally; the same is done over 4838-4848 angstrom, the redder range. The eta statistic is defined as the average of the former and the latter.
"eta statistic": 105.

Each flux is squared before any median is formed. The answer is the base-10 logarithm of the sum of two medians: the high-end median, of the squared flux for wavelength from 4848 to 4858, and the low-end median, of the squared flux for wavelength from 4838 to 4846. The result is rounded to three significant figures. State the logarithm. 4.34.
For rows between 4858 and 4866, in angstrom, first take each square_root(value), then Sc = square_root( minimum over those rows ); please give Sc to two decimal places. 3.08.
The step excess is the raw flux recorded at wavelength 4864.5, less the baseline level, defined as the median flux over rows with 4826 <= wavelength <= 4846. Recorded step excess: -15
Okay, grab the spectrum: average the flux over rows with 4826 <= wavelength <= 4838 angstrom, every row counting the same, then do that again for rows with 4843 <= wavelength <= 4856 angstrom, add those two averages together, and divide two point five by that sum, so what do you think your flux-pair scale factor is 0.0119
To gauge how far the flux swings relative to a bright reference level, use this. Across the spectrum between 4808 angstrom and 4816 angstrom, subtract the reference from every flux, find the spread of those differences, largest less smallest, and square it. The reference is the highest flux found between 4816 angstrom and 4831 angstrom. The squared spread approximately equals 25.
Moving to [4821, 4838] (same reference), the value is 16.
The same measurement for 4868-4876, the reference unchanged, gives 21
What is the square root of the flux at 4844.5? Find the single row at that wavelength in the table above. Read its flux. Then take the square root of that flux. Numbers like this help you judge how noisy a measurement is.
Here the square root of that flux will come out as 10.4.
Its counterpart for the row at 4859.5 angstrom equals 9.9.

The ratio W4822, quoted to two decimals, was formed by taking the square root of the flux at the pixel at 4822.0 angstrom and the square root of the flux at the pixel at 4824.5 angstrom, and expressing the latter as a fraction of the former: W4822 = 1.00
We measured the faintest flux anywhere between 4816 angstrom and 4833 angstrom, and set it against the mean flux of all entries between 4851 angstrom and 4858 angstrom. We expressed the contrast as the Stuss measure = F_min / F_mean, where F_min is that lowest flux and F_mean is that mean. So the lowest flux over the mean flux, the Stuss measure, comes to 1.00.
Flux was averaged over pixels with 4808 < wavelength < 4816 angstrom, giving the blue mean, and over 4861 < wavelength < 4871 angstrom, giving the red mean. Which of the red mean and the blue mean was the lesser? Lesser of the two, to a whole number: 91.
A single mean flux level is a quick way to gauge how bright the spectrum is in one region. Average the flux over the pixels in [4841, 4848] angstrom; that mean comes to 108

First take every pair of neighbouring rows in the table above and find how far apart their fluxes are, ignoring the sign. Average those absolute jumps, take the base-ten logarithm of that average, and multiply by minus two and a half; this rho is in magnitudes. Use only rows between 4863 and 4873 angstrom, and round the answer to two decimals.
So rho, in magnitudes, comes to -0.26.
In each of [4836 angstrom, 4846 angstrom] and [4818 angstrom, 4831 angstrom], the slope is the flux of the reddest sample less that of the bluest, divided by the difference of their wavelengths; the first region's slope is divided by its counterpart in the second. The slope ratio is 2.0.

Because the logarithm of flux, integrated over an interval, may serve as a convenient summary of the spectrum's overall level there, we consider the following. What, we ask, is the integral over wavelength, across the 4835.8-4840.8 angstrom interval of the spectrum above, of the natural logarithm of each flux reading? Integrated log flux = 23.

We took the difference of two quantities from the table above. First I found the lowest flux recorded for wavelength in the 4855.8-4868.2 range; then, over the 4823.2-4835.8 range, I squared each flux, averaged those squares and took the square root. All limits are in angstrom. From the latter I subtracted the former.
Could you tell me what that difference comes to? 15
